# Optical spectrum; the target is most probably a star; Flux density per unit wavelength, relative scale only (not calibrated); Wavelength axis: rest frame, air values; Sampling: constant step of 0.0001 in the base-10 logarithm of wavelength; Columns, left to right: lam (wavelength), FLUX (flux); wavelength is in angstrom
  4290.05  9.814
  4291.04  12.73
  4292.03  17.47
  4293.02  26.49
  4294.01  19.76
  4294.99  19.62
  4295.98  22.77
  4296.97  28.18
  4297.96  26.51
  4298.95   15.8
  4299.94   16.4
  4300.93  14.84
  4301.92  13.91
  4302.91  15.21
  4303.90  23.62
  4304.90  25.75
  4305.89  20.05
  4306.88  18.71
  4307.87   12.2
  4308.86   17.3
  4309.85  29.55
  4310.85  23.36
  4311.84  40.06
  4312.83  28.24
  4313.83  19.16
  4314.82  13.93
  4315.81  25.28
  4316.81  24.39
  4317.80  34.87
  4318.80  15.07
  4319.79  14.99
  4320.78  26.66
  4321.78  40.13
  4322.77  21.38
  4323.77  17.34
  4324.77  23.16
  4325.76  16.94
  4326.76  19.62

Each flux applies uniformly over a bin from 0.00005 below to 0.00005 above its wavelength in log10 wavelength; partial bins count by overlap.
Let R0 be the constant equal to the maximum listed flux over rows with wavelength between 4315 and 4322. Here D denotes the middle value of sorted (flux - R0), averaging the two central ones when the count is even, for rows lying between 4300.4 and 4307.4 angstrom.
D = -21.4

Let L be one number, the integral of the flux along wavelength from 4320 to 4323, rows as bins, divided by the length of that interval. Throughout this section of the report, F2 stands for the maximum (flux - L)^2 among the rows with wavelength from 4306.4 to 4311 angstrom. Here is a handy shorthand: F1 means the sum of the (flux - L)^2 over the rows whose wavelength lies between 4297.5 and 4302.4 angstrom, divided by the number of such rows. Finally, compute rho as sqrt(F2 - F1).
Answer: 11.2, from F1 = 148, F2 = 275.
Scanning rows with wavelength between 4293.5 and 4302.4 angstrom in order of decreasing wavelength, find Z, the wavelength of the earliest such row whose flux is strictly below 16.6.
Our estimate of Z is 4301.92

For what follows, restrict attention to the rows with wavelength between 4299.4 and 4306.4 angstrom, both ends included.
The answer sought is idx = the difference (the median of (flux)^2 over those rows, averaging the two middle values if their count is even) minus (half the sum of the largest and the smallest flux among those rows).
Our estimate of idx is 249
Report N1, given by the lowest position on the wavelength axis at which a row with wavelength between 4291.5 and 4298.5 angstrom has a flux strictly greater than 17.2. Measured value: 4292.03 angstrom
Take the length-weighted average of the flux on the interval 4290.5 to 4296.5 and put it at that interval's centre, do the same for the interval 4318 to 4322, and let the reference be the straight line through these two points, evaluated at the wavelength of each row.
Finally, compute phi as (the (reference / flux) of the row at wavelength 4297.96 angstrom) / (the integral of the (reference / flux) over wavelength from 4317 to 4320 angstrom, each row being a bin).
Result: 0.21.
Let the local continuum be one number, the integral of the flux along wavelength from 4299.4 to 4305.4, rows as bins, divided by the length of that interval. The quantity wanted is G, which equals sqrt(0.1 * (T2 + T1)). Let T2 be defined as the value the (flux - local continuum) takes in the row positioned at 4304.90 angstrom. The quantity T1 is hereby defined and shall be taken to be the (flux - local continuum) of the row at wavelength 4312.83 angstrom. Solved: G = 1.32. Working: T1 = 10.0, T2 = 7.5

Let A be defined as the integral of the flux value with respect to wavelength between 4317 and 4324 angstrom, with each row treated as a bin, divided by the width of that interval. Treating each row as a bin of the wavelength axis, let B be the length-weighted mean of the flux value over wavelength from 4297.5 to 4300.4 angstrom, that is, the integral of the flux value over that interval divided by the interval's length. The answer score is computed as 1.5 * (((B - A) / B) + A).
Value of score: 36.6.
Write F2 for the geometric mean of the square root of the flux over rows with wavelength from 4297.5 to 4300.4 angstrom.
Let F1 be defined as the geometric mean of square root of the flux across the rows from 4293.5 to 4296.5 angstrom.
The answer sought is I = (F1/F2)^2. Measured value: 1.1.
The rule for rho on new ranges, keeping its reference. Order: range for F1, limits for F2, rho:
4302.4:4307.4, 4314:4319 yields 11.9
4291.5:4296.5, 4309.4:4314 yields 7.8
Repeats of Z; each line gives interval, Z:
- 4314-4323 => 4319.79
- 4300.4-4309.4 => 4307.87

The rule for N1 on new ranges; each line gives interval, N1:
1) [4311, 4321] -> 4311.84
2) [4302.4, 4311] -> 4303.90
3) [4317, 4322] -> 4317.80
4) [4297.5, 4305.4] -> 4297.96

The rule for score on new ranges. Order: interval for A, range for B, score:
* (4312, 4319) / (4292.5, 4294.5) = 36.1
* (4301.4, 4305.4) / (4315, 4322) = 29.7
